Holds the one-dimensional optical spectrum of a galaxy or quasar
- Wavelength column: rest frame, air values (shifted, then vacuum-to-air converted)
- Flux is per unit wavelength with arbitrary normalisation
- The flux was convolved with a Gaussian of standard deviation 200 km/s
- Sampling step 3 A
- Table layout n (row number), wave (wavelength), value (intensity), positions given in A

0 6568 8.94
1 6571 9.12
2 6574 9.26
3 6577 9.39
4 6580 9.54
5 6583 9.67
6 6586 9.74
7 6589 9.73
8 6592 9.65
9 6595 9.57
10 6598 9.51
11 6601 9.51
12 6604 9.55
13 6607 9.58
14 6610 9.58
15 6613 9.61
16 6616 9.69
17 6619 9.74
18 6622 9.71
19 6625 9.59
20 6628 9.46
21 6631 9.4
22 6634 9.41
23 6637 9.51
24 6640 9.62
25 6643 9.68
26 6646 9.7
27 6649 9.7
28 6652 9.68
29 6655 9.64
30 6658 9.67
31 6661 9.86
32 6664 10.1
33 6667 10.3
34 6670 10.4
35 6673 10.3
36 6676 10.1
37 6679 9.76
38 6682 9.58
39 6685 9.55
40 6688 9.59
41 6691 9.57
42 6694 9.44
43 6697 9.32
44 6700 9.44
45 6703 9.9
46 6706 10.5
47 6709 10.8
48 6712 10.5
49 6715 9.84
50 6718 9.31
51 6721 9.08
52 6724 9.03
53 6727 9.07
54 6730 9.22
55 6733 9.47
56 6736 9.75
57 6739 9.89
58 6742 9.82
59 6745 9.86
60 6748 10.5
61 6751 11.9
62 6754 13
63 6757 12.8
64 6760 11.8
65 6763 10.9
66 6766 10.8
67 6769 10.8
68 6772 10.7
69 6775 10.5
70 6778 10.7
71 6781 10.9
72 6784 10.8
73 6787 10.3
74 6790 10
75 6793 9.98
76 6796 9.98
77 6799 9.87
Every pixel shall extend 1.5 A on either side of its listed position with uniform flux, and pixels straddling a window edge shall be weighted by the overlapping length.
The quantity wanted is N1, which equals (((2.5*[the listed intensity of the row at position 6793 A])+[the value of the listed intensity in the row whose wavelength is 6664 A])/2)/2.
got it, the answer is 8.76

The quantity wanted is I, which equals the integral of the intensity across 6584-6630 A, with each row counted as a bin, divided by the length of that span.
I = 9.61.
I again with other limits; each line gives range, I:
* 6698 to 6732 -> 9.69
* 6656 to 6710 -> 9.89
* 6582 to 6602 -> 9.63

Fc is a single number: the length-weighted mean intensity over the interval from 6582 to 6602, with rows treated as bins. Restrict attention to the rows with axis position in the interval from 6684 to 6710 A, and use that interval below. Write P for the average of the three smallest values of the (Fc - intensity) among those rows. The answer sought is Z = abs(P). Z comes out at 0.8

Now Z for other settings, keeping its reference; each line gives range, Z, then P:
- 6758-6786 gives 1.6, -1.6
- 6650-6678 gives 0.7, -0.7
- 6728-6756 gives 2.2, -2.2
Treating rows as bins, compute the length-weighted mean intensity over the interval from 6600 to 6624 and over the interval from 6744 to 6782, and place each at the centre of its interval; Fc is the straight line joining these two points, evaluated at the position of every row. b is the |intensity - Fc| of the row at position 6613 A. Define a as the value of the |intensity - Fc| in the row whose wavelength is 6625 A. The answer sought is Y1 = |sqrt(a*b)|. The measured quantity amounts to 0.06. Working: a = 0.2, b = 0.0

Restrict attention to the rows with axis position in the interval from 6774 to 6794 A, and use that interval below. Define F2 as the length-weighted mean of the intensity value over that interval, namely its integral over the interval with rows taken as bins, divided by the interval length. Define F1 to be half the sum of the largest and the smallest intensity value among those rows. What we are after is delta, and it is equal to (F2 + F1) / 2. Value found 10.5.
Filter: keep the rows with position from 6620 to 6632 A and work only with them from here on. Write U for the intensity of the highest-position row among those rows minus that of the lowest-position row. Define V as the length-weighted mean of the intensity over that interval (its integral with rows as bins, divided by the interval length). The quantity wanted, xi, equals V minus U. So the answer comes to 9.9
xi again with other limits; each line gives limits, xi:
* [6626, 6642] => 9.3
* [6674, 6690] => 10.2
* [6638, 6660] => 9.6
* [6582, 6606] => 9.7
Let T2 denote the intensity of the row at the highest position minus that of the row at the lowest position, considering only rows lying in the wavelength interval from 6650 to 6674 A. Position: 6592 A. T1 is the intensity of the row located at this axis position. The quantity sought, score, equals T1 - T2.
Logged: 9.0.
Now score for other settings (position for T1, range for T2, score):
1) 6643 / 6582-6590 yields 9.6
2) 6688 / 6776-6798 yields 10.3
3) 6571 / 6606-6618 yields 9.0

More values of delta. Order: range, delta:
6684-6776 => 10.6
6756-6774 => 11.5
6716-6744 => 9.4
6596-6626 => 9.6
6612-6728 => 9.8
